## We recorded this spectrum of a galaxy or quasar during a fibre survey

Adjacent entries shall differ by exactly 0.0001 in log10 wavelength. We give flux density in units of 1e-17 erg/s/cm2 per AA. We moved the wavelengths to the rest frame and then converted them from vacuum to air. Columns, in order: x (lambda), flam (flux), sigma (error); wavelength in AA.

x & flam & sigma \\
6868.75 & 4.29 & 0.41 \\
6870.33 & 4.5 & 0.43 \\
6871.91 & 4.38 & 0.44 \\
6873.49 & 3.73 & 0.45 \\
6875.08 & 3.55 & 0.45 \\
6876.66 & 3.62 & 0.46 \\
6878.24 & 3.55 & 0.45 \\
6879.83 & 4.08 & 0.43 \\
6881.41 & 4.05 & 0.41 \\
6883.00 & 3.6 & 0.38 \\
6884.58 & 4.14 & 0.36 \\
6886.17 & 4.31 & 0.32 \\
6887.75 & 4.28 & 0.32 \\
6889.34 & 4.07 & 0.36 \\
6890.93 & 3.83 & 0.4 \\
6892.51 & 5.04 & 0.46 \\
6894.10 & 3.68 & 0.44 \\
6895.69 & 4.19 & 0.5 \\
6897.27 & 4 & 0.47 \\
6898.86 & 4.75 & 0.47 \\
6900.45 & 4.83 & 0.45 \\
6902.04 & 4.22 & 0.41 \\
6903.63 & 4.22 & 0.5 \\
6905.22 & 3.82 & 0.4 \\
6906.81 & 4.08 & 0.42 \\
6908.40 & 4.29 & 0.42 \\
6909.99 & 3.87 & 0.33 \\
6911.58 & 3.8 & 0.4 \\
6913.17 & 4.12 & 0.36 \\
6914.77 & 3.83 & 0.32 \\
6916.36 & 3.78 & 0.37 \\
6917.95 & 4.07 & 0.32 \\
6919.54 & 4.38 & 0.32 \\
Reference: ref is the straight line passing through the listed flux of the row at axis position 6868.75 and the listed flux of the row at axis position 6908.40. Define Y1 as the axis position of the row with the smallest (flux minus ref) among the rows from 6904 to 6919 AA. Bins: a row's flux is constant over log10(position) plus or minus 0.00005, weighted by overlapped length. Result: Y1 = 6916.36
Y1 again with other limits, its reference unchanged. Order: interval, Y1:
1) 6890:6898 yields 6894.10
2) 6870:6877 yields 6875.08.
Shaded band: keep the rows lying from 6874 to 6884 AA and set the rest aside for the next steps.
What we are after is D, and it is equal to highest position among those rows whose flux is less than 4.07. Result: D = 6883.00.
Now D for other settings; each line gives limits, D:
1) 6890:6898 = 6897.27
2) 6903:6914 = 6911.58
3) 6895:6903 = 6897.27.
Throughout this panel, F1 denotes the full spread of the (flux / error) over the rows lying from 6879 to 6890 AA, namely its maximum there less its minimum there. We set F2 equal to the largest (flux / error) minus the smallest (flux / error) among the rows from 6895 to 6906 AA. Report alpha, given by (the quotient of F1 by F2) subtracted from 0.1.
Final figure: -1.6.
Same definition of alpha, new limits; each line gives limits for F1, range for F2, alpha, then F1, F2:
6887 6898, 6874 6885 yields -1.3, 5.0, 3.6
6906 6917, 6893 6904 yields -0.9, 2.5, 2.4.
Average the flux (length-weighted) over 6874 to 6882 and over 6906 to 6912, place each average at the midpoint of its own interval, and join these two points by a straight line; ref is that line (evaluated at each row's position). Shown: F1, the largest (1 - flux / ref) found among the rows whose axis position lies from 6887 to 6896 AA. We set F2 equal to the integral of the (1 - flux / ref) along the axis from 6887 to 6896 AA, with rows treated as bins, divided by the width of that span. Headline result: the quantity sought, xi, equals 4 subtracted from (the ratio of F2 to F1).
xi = -5.4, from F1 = 0.056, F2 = -0.079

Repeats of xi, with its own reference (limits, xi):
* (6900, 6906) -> -5.6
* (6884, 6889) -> -2.8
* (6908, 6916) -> -3.6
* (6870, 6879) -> -4.6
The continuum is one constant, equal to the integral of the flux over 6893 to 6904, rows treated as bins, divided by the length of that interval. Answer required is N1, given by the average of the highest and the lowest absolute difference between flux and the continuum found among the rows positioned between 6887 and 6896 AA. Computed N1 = 0.38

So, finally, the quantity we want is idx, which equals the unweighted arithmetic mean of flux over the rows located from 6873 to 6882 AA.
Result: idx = 3.76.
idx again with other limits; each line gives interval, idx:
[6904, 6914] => 4.00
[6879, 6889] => 4.08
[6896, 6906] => 4.31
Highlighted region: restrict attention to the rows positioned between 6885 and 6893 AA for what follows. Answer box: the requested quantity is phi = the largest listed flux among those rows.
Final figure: 5.04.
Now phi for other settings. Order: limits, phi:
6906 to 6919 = 4.29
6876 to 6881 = 4.08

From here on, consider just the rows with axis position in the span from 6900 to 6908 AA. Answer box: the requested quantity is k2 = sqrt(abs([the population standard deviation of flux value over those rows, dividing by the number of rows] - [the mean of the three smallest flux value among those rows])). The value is 1.93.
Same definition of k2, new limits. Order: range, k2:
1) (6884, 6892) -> 1.96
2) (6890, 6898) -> 1.83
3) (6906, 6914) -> 1.93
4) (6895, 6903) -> 1.95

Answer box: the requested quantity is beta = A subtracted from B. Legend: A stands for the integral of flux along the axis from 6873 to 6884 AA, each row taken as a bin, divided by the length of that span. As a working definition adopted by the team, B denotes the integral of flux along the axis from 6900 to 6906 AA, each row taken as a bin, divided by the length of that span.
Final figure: 0.5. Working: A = 3.7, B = 4.24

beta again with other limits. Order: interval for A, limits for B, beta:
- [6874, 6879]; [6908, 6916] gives 0.4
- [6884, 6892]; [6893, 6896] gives -0.2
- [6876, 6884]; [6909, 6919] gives 0.1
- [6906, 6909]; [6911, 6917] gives -0.3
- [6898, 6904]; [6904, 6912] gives -0.5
